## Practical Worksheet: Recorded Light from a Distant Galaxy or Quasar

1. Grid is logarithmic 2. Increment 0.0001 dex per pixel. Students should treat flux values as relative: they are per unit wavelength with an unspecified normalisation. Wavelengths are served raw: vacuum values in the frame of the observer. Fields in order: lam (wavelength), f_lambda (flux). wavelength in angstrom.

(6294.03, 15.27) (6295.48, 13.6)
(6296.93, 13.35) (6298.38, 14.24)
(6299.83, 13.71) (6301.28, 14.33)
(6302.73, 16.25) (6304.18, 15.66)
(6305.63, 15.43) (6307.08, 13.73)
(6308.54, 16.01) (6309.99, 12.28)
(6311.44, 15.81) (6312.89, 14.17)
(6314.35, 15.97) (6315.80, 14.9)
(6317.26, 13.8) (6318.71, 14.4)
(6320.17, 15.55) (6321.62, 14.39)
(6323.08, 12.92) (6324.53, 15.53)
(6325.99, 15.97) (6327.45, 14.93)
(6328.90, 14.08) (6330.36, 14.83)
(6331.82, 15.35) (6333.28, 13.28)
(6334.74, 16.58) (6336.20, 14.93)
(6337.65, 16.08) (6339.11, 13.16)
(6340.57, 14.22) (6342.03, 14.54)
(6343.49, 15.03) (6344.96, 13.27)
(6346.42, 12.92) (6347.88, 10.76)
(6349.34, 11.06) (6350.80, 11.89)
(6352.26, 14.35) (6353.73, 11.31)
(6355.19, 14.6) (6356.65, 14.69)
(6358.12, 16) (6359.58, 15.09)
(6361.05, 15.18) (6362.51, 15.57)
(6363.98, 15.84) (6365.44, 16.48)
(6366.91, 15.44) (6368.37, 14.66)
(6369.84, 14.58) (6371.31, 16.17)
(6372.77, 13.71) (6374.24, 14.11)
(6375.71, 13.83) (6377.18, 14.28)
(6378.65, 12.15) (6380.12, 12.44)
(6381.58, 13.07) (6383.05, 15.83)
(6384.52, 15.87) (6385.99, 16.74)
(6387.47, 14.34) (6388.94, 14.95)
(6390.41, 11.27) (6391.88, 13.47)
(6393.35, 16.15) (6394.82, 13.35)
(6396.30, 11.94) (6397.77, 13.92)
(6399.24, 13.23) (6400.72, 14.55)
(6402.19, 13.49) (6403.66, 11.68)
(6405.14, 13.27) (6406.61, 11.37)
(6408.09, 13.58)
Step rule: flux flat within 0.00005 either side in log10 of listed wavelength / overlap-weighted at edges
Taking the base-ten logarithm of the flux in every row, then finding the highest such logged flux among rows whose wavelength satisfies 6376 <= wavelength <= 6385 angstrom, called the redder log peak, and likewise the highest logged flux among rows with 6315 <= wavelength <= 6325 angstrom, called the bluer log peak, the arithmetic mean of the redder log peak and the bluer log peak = 1.20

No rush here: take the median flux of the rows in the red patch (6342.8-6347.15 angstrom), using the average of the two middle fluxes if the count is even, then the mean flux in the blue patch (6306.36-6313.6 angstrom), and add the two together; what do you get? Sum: 27.7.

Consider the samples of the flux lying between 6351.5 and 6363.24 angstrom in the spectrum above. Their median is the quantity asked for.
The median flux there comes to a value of 14.89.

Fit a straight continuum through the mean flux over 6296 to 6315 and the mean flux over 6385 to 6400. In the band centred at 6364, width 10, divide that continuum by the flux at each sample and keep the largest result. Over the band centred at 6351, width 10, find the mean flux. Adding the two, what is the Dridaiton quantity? 13.4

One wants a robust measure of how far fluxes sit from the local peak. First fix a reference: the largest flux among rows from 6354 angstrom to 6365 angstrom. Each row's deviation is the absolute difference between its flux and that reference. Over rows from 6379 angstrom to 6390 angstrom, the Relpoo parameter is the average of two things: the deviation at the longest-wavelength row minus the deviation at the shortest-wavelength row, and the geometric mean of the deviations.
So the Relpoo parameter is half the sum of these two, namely -0.8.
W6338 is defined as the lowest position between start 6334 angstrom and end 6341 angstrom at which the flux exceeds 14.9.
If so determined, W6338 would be 6334.74 angstrom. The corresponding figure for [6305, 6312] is 6305.63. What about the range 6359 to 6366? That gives 6359.58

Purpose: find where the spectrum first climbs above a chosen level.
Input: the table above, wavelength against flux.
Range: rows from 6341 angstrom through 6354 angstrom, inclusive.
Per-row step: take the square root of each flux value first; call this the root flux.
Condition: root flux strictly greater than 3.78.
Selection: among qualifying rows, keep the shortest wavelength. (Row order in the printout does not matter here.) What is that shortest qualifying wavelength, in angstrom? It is 6342.03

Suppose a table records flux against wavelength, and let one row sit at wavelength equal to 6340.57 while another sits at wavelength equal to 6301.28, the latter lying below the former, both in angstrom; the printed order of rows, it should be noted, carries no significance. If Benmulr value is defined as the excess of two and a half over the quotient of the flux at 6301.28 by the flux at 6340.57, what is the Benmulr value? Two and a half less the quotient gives 1.49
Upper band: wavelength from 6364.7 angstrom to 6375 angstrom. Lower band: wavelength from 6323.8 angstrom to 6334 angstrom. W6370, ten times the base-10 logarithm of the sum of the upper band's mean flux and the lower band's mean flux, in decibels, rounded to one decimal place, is 14.8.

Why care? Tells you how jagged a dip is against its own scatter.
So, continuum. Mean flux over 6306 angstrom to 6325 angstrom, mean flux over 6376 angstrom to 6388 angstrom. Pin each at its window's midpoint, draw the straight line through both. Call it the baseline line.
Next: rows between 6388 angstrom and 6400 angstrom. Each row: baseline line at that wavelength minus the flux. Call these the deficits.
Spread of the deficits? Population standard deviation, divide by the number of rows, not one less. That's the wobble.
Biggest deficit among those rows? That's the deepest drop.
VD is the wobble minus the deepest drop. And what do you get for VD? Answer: -1.6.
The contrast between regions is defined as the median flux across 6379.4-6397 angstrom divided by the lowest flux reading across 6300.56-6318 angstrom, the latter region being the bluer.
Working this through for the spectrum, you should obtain 1.13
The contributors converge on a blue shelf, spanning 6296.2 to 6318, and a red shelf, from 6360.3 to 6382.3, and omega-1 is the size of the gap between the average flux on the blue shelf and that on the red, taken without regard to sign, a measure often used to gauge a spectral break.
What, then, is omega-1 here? 0.14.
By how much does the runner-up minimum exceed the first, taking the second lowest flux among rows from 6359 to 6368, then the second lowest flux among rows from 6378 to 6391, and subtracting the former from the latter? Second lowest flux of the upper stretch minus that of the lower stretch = -3.0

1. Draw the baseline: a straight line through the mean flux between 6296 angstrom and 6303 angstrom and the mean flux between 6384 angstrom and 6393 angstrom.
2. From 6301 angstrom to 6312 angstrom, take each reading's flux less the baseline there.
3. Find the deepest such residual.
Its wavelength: 6309.99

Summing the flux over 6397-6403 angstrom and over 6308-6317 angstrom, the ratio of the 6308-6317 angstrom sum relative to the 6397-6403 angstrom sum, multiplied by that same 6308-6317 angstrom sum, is 144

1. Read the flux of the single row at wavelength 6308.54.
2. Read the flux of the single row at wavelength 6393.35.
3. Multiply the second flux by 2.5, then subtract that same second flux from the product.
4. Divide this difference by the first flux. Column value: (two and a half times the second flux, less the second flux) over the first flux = 1.5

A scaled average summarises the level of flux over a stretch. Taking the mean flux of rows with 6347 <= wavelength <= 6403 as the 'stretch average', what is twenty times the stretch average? 282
